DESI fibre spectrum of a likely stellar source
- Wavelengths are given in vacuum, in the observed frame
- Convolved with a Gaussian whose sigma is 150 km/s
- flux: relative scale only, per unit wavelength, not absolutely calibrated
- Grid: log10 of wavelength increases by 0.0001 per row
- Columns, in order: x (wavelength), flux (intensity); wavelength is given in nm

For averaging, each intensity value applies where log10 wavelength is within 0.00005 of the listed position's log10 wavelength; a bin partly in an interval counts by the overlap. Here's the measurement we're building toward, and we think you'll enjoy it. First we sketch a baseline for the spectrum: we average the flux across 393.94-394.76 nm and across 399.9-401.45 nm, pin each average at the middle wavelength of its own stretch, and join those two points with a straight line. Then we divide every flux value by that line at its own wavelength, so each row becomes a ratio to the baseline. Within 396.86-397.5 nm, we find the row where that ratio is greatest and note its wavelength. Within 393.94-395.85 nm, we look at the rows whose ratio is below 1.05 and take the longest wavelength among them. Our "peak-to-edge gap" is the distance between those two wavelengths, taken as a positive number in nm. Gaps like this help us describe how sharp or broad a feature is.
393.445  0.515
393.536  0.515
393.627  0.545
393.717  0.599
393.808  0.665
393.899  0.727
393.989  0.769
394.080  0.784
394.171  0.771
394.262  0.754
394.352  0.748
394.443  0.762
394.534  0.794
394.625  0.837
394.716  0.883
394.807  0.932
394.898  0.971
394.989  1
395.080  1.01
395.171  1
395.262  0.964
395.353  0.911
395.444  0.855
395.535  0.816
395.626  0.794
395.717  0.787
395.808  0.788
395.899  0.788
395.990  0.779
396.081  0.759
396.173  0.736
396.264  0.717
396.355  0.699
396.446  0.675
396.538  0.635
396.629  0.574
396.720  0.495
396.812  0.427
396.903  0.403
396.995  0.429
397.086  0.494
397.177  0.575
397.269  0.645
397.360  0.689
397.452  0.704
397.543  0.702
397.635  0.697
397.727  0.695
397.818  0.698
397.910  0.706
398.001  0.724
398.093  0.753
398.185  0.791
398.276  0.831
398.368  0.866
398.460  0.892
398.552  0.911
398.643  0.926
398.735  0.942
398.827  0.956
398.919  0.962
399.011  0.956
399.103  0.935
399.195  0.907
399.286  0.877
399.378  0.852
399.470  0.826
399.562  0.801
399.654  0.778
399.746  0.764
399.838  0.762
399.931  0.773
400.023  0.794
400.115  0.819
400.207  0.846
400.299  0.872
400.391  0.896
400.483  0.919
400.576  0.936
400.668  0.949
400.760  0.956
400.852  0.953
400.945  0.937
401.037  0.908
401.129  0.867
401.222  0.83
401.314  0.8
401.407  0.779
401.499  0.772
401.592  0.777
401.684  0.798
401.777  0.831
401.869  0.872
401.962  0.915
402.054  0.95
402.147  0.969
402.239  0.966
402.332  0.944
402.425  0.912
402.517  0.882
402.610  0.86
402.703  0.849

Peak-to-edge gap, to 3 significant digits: 1.64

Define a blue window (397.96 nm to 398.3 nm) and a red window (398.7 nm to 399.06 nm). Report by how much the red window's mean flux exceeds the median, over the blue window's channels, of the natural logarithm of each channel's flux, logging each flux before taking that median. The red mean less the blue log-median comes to 1.21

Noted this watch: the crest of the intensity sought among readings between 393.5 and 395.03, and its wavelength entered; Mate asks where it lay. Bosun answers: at 394.989 nm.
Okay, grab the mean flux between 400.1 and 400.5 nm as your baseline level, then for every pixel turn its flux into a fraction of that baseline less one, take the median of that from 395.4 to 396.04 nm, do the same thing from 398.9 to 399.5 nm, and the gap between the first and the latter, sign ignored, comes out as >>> 0.14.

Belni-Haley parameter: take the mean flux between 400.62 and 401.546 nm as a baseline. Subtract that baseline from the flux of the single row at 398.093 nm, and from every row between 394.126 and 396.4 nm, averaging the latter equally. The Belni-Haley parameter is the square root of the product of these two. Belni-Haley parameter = 0.07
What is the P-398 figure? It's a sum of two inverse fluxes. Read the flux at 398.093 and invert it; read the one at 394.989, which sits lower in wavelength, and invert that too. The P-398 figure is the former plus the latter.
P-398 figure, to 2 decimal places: 2.33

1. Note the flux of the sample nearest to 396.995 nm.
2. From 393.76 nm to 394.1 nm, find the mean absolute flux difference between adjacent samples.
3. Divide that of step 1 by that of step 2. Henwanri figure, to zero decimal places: 11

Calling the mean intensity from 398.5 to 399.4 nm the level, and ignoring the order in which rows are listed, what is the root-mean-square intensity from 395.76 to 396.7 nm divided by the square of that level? 0.84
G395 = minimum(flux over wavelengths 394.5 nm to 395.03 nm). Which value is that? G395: 0.794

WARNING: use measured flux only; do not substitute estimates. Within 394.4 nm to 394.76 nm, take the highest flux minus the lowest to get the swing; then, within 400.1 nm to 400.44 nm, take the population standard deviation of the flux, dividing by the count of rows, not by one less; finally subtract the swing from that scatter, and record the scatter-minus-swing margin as -0.09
